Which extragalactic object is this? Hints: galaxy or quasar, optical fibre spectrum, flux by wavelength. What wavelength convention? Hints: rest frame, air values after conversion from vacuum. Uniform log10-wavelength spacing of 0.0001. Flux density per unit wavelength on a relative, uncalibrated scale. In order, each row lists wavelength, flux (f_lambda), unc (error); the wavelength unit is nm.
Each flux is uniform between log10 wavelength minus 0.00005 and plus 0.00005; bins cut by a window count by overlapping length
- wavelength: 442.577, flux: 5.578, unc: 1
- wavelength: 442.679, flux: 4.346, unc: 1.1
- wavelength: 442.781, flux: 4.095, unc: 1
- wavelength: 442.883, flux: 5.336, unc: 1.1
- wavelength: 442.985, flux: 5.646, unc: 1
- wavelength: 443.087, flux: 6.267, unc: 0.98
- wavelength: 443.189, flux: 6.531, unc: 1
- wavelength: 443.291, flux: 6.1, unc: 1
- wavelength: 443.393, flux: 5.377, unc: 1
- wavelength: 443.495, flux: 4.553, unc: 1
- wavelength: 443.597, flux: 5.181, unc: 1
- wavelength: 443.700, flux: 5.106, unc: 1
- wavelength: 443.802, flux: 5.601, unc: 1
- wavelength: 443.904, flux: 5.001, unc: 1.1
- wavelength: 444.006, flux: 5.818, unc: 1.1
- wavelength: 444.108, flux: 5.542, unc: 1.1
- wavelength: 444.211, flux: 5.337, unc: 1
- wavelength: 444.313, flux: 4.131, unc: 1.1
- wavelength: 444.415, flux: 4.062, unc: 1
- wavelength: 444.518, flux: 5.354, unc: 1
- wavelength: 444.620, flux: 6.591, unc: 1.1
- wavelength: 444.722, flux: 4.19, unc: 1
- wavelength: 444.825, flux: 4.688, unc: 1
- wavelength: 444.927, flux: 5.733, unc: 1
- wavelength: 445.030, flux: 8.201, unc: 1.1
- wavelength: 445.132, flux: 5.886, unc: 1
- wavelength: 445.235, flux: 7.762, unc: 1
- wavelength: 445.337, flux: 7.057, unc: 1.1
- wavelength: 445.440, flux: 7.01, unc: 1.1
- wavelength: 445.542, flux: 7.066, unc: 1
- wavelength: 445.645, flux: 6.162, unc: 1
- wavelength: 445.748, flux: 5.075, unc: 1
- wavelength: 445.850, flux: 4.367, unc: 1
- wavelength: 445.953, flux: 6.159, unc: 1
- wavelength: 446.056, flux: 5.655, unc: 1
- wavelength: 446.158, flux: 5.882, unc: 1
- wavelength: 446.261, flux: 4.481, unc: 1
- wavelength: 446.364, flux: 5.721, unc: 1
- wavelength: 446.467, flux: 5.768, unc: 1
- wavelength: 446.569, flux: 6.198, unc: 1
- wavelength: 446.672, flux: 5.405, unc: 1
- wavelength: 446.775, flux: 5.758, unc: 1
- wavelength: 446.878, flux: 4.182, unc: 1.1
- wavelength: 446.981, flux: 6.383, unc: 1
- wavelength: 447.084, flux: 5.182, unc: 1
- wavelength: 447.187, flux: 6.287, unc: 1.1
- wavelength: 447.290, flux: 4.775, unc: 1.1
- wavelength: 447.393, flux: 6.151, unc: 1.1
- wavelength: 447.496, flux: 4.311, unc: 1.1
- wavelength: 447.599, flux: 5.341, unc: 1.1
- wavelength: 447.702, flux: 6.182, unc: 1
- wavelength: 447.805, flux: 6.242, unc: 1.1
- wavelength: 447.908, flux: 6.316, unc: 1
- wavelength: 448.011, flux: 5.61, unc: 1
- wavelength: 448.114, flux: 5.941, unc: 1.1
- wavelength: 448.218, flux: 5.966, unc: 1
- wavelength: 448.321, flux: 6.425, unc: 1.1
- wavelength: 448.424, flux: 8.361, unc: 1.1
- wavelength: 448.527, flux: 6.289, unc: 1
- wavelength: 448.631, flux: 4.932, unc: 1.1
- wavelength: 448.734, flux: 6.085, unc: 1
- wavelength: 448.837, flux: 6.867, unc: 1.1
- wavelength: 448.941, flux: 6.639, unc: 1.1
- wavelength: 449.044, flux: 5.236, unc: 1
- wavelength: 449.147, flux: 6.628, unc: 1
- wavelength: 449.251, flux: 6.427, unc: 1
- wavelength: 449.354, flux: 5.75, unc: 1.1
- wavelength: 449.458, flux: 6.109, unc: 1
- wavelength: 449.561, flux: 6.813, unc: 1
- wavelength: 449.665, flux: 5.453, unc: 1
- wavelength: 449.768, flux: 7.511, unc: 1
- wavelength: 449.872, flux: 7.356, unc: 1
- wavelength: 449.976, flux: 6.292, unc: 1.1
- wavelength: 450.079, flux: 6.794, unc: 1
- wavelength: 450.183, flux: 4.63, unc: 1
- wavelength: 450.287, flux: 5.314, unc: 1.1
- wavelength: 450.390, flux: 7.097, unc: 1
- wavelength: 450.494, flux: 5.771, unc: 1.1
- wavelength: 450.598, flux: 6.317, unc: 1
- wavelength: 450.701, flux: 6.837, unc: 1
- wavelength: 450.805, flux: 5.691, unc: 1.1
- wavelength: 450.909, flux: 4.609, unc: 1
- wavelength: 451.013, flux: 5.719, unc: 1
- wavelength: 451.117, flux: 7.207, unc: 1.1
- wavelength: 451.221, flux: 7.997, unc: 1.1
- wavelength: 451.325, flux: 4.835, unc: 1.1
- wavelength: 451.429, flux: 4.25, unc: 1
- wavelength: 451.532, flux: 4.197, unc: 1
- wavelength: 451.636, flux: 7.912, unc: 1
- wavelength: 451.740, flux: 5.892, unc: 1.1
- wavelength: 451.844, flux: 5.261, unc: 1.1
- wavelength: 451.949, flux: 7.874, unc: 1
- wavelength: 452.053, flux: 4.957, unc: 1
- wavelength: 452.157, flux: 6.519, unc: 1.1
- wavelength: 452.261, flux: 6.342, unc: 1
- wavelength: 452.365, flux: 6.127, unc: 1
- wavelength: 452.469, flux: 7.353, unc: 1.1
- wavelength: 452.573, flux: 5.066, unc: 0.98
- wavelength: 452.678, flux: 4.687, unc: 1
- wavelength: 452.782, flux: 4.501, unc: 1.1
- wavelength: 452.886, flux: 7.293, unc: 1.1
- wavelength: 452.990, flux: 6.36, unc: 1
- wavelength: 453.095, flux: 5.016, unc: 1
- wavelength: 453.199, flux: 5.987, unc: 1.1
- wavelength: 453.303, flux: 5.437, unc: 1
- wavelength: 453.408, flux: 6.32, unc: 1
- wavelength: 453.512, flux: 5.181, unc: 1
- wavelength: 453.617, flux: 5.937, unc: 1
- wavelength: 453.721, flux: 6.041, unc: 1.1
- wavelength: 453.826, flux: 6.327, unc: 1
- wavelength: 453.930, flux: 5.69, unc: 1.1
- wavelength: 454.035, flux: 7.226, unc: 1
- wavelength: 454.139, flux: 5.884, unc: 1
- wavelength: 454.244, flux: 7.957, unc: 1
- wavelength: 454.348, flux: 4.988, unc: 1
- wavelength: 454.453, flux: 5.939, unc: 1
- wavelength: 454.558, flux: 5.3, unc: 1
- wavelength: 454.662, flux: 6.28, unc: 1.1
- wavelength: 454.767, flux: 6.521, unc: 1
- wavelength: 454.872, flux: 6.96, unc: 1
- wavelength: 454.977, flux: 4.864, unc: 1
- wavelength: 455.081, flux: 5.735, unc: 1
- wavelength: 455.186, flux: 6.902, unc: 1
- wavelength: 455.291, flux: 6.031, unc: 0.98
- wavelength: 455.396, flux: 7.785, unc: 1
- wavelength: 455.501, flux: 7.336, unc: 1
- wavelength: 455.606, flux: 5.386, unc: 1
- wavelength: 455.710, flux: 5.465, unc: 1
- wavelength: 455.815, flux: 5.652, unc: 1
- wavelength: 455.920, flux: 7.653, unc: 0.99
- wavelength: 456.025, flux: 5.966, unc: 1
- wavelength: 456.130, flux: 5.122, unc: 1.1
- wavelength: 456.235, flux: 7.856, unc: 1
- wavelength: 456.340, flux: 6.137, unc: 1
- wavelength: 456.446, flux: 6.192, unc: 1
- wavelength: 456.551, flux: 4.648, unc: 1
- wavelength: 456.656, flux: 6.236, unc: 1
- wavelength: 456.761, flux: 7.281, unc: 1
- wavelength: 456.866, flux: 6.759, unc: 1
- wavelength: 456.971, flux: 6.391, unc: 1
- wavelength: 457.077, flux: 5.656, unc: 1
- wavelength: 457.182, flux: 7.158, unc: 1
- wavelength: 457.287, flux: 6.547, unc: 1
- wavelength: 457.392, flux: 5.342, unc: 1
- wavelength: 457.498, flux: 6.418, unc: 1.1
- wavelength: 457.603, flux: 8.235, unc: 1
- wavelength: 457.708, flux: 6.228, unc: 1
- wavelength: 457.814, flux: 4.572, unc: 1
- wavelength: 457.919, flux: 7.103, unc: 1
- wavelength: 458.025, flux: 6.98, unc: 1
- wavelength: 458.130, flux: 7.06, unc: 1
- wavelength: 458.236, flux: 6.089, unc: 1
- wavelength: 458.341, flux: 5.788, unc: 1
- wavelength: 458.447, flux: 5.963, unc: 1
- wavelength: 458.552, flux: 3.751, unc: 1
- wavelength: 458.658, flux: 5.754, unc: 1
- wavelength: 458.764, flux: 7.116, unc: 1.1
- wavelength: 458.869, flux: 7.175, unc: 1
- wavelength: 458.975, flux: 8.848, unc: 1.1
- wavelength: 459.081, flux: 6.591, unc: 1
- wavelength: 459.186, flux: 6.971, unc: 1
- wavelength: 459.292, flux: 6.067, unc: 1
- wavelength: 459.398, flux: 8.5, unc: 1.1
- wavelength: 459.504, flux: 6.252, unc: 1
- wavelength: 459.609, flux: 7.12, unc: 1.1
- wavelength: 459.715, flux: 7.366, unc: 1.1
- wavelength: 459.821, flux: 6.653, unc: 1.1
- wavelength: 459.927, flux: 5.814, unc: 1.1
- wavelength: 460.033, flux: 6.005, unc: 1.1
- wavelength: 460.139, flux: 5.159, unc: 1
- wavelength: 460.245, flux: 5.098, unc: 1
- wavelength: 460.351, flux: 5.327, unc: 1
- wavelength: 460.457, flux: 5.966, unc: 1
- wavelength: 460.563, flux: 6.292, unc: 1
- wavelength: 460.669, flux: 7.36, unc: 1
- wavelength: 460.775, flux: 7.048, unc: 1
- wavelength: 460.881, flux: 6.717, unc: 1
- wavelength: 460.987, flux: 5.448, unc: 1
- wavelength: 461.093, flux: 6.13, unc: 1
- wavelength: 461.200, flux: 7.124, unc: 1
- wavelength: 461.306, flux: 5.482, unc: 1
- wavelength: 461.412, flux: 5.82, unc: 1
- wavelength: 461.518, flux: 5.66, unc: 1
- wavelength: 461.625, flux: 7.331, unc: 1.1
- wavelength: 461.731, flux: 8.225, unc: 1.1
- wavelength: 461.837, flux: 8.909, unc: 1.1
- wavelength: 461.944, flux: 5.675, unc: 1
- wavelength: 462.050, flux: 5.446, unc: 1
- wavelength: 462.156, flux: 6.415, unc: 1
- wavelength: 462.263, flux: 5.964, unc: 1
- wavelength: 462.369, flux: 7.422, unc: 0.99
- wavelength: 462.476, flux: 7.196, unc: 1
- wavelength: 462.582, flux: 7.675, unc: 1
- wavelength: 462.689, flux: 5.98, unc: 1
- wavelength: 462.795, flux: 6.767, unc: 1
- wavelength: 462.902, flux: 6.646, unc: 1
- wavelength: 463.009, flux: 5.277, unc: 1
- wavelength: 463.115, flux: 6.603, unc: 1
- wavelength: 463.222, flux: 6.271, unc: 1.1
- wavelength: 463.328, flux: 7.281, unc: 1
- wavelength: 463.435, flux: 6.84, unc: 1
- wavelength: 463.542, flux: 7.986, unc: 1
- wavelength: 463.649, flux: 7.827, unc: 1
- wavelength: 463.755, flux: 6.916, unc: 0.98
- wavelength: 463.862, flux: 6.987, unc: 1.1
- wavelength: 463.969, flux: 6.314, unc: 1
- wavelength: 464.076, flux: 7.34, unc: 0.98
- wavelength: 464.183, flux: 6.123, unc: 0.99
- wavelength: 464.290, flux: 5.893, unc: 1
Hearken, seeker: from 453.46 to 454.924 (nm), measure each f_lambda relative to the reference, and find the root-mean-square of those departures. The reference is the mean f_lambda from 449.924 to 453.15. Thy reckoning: 0.81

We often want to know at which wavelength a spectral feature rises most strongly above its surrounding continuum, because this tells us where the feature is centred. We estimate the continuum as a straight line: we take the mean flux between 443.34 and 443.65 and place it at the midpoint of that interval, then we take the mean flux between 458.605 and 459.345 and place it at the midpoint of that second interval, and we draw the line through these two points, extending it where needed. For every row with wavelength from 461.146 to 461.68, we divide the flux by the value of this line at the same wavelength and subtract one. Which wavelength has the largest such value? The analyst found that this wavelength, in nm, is 461.625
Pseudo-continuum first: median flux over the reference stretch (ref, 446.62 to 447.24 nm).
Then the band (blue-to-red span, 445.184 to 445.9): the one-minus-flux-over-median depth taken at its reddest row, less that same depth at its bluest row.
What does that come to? 0.61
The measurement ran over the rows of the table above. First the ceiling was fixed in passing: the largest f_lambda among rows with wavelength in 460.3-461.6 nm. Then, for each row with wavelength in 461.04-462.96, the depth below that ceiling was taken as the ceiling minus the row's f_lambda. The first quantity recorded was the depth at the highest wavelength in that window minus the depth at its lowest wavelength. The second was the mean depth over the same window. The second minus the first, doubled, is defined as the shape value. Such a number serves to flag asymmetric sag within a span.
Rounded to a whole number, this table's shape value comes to 2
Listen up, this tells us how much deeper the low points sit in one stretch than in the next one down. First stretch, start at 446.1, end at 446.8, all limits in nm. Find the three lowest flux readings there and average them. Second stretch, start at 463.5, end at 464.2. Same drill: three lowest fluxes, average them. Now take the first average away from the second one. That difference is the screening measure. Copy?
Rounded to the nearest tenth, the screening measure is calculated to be 1.2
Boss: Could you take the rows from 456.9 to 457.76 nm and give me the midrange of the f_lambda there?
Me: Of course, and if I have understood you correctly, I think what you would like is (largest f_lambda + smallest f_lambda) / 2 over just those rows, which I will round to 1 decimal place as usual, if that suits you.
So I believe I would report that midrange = 6.8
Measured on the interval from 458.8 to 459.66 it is 7.5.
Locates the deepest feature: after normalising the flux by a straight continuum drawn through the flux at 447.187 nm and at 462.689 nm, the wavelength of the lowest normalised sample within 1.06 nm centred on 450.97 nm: 451.429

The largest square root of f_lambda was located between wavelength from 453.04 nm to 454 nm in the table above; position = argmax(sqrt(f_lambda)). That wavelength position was 453.826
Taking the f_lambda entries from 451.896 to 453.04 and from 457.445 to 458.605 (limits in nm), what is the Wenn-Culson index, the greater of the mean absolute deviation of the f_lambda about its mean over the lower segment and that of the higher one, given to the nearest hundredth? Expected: 0.94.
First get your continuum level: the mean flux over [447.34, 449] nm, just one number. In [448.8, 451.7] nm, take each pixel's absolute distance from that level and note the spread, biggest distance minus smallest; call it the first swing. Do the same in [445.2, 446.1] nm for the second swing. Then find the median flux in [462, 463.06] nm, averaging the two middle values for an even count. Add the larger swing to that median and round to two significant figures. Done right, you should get 8.4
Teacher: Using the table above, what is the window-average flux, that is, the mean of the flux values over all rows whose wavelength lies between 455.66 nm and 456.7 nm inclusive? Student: 6.09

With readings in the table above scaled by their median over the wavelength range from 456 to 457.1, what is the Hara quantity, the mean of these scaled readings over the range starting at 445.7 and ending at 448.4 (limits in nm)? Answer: 0.91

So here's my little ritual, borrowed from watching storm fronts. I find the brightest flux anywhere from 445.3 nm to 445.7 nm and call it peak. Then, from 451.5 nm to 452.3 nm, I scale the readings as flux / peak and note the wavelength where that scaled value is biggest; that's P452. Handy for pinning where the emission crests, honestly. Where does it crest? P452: 451.636 nm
